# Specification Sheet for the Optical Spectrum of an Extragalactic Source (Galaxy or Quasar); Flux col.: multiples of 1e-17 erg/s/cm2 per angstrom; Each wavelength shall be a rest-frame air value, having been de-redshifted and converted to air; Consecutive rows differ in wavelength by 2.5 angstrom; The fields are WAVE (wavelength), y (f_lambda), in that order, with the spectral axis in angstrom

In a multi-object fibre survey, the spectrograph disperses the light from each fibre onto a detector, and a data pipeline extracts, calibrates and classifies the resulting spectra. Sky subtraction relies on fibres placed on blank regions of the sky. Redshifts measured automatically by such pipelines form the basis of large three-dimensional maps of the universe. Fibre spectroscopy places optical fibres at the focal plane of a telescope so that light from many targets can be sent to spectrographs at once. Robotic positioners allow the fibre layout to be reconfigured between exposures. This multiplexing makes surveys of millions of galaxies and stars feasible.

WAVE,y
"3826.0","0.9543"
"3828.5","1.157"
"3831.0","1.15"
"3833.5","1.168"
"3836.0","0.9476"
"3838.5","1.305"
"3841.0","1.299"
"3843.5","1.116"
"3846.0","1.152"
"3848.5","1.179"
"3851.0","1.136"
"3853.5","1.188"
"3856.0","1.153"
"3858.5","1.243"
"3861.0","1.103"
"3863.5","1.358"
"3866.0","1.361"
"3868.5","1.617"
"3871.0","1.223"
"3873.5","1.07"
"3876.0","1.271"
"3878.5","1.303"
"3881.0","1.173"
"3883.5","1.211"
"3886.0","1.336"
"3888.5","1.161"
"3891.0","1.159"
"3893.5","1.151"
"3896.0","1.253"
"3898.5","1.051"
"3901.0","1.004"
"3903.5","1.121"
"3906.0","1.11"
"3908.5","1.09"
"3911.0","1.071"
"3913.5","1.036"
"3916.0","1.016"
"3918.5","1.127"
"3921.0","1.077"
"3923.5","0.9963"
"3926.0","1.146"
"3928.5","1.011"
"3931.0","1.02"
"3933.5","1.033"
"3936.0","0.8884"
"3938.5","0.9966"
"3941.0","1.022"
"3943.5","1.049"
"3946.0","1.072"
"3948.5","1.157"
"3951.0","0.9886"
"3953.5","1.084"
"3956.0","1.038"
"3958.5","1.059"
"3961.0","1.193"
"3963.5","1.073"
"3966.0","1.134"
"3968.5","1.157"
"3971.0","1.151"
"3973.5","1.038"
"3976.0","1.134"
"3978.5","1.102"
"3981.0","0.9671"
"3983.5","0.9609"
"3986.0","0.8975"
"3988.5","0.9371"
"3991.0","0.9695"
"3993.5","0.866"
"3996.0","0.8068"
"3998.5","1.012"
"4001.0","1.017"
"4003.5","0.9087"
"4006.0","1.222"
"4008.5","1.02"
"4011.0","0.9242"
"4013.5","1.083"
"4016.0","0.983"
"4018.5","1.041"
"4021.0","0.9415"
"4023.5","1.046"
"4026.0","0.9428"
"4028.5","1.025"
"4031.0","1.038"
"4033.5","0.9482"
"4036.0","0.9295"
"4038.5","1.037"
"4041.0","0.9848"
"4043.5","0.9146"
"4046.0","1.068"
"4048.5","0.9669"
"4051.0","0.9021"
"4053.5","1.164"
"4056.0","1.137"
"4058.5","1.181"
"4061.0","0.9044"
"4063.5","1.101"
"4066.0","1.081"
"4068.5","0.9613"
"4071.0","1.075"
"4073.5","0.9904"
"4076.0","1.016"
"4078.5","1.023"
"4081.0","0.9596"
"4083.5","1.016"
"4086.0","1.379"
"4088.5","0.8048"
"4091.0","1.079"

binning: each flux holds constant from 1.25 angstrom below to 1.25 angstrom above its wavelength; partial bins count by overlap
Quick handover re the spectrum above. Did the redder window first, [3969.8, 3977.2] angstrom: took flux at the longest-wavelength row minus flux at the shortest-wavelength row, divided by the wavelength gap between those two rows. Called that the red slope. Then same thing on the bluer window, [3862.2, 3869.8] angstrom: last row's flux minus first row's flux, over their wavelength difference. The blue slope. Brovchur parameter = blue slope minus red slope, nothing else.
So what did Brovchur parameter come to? 0.055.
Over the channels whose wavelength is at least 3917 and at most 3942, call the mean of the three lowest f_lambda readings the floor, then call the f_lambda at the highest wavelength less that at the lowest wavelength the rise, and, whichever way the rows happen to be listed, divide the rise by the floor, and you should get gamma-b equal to -0.11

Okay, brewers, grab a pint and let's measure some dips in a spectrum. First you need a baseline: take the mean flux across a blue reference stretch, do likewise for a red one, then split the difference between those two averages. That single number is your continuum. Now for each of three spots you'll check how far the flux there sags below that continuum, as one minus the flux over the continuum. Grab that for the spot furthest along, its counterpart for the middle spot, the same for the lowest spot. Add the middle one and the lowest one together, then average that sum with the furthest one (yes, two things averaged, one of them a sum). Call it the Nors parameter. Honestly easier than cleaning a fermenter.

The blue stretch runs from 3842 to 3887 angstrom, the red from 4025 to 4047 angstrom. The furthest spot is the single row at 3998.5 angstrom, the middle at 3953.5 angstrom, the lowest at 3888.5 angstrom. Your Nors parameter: 0.033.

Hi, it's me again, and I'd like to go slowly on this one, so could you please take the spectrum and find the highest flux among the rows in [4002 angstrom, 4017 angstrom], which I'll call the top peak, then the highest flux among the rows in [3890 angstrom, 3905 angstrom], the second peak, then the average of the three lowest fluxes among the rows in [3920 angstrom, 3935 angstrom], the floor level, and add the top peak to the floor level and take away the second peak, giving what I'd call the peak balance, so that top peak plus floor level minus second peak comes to 0.98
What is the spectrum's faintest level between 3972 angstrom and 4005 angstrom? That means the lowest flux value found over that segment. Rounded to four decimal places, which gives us 0.8068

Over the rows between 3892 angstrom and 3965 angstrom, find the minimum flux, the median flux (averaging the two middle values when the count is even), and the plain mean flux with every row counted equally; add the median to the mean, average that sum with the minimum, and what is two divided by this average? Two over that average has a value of 1.33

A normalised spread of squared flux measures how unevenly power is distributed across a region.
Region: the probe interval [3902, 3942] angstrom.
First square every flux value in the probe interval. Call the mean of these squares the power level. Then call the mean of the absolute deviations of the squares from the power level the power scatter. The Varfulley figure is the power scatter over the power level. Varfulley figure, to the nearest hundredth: 0.10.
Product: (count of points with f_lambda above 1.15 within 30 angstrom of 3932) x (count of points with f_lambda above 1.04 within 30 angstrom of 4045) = 18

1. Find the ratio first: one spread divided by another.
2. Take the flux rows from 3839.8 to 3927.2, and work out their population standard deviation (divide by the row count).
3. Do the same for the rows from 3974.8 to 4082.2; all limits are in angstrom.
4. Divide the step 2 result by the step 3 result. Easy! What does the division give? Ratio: 1.4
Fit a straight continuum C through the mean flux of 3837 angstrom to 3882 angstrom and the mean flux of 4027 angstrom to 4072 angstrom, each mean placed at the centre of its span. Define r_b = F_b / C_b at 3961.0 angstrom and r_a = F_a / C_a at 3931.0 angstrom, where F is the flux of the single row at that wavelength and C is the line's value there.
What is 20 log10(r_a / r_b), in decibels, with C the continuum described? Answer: -1.6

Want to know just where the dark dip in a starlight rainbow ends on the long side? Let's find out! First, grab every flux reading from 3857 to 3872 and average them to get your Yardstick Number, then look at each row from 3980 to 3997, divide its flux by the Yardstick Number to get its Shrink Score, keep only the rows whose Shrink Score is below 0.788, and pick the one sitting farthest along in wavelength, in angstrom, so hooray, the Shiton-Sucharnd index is 3996.0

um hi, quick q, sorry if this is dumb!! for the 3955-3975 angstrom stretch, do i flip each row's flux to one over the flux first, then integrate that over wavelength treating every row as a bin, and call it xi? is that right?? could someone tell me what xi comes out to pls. 18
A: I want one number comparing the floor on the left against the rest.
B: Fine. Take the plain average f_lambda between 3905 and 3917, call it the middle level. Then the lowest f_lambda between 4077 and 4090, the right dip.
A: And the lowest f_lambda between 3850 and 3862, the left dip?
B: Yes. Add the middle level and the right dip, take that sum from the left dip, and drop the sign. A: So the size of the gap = 0.77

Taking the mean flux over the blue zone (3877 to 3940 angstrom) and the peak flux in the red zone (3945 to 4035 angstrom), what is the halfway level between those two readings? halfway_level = 1.16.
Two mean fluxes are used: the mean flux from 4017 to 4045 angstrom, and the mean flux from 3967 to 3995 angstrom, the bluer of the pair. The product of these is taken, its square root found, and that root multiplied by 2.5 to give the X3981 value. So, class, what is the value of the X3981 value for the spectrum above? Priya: 2.50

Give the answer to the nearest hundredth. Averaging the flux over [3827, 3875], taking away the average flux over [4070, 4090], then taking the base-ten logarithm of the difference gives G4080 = -0.76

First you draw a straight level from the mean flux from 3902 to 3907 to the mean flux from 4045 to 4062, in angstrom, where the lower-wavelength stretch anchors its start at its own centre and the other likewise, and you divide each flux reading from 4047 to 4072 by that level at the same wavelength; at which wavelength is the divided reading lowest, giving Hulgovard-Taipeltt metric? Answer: 4051.0 angstrom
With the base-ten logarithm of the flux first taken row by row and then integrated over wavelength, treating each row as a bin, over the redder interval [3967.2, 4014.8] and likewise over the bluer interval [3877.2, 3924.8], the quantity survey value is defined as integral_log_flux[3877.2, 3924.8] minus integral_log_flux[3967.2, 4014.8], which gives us 2.4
